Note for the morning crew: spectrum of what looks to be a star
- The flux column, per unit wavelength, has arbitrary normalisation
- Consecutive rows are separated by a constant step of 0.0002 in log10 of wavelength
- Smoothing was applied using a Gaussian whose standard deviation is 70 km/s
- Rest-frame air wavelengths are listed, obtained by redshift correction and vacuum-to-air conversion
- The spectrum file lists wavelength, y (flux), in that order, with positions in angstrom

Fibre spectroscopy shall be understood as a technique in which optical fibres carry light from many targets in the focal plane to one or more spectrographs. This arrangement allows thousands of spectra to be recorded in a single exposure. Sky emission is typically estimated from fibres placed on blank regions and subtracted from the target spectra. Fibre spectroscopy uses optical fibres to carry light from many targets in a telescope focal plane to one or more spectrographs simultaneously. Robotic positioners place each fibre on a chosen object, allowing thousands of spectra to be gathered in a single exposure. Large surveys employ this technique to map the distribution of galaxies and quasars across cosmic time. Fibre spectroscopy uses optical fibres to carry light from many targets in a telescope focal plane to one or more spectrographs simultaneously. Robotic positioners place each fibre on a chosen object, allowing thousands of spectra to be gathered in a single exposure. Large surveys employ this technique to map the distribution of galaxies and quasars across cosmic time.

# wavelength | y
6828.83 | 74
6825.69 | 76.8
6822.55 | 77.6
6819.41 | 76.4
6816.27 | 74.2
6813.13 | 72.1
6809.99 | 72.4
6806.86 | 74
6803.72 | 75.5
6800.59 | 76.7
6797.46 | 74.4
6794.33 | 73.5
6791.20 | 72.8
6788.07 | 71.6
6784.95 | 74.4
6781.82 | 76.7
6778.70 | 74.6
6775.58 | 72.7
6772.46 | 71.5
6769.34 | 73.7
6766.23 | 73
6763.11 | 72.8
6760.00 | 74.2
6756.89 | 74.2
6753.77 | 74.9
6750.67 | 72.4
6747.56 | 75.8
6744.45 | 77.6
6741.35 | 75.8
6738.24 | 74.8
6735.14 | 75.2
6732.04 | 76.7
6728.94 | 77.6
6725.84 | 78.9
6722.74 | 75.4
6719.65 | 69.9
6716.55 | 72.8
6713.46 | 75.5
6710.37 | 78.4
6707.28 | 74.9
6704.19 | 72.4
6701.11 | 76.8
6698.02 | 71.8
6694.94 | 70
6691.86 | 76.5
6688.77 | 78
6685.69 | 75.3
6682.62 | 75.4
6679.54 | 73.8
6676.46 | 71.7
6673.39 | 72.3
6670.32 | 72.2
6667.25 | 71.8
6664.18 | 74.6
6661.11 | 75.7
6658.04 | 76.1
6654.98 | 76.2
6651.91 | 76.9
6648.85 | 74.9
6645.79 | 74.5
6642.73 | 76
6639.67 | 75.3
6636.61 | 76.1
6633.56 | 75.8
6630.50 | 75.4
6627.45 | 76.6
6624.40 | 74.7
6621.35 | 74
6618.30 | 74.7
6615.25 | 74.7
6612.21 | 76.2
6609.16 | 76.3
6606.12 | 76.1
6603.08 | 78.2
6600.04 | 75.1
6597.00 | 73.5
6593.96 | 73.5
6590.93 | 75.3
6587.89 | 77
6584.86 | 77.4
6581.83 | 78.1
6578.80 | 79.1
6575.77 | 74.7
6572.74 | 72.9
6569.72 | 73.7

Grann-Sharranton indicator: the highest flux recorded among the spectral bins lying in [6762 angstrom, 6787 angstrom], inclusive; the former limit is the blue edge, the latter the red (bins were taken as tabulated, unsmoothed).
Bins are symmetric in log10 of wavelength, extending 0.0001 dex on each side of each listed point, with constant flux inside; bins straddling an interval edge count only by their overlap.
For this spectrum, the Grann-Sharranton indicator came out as 76.7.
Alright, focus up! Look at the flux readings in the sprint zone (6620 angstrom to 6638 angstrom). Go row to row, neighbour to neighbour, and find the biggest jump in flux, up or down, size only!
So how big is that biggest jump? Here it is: 1.9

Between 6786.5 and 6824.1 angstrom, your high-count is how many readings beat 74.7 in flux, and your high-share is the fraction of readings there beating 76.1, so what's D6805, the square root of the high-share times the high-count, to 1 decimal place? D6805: 1.0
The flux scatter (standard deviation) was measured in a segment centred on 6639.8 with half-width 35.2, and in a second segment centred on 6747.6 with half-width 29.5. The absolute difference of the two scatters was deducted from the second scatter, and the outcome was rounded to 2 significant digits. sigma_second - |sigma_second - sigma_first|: 1.4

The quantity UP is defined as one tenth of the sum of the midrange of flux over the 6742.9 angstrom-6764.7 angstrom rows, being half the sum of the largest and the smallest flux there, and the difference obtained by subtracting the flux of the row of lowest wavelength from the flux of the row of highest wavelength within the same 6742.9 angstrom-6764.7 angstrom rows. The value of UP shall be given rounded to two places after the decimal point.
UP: 7.02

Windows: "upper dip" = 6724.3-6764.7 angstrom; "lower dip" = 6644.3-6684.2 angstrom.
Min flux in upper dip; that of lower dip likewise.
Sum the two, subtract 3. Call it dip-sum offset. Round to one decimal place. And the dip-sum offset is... 141.1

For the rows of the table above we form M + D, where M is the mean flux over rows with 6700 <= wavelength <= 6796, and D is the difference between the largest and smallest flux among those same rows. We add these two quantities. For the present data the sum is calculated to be 83.6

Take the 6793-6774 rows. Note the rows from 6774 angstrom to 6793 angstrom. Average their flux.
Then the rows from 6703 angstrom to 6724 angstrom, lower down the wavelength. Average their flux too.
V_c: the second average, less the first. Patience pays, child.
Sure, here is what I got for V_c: 0.4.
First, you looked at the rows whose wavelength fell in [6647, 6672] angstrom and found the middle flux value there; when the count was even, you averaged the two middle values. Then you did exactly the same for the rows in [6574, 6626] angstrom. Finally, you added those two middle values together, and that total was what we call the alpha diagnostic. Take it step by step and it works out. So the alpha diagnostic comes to 151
